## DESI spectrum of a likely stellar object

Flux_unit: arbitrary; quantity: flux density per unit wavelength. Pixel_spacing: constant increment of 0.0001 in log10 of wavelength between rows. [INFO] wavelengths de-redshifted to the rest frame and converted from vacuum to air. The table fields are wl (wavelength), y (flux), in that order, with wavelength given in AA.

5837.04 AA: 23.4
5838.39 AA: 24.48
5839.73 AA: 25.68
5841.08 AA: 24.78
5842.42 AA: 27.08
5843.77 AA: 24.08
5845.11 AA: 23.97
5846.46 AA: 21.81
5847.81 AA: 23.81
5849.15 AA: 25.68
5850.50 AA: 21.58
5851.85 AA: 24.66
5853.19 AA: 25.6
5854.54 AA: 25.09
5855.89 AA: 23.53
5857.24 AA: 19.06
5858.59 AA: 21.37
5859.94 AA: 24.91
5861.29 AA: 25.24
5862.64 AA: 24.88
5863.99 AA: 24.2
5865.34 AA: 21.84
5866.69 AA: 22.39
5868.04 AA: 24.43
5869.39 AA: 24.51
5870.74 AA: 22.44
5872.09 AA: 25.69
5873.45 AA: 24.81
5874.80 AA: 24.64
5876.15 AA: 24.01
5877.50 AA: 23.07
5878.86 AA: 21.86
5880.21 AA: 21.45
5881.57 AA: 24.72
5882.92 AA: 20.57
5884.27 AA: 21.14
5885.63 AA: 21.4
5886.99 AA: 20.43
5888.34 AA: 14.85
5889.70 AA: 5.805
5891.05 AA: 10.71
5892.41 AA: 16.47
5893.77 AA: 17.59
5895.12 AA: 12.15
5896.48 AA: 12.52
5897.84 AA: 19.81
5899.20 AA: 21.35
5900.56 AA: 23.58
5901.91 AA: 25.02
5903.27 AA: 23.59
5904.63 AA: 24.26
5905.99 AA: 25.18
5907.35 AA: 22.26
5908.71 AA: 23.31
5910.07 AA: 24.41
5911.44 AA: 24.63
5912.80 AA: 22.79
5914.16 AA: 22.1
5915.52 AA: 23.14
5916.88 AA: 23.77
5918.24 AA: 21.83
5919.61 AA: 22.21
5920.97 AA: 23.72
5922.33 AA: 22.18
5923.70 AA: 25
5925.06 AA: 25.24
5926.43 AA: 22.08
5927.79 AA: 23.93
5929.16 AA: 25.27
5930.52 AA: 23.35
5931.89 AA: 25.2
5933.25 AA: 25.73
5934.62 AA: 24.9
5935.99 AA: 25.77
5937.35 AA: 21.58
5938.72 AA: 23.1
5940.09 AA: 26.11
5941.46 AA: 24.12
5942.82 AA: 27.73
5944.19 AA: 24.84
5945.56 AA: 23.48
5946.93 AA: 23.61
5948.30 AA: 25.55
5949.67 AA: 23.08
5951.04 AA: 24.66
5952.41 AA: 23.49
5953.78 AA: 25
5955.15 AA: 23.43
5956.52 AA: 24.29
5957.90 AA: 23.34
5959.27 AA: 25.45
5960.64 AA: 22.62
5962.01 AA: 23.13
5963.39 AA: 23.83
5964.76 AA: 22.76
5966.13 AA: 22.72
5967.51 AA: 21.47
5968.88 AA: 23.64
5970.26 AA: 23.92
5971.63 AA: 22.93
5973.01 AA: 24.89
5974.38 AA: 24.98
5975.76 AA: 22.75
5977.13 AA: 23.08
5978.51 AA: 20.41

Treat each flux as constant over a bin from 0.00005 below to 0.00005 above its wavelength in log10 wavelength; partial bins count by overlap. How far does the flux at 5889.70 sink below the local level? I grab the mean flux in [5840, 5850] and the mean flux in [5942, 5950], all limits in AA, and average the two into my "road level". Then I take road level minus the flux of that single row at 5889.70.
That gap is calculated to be 19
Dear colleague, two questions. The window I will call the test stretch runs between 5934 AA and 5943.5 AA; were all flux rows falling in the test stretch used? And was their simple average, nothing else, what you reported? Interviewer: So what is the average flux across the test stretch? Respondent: 24.8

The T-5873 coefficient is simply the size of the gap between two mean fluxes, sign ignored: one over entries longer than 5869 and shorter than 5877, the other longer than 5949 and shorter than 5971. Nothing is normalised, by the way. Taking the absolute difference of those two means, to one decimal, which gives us 0.8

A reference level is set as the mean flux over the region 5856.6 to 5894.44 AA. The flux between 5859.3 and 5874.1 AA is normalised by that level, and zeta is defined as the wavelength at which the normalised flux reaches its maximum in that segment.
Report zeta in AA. 5872.09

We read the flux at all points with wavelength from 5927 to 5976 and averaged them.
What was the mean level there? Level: 24.1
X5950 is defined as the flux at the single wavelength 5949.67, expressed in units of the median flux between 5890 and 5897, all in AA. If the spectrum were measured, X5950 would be 1.84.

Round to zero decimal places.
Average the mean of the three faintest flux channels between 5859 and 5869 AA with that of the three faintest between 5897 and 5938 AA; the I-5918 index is 22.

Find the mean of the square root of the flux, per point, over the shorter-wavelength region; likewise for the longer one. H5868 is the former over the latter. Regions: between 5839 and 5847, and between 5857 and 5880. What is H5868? 1.02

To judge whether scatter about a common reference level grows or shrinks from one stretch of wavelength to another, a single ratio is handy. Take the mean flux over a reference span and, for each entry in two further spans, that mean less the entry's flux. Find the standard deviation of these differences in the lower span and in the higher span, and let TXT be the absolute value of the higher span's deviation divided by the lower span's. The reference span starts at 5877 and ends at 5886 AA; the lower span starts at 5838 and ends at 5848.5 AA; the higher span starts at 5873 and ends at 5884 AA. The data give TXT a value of 1.1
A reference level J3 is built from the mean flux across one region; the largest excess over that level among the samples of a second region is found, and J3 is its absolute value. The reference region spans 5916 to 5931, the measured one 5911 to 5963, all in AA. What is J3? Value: 4.2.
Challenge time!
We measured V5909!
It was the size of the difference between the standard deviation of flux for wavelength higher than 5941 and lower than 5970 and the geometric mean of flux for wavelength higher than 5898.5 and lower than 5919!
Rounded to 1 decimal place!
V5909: 22.1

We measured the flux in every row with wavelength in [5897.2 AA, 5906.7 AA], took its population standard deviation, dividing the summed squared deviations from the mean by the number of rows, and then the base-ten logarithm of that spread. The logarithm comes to 0.3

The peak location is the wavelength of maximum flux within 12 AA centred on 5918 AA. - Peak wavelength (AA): 5923.70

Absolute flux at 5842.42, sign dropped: 27.1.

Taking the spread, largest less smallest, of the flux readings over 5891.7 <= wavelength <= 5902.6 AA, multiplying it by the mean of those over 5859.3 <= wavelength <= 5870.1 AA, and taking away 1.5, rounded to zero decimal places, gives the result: 308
